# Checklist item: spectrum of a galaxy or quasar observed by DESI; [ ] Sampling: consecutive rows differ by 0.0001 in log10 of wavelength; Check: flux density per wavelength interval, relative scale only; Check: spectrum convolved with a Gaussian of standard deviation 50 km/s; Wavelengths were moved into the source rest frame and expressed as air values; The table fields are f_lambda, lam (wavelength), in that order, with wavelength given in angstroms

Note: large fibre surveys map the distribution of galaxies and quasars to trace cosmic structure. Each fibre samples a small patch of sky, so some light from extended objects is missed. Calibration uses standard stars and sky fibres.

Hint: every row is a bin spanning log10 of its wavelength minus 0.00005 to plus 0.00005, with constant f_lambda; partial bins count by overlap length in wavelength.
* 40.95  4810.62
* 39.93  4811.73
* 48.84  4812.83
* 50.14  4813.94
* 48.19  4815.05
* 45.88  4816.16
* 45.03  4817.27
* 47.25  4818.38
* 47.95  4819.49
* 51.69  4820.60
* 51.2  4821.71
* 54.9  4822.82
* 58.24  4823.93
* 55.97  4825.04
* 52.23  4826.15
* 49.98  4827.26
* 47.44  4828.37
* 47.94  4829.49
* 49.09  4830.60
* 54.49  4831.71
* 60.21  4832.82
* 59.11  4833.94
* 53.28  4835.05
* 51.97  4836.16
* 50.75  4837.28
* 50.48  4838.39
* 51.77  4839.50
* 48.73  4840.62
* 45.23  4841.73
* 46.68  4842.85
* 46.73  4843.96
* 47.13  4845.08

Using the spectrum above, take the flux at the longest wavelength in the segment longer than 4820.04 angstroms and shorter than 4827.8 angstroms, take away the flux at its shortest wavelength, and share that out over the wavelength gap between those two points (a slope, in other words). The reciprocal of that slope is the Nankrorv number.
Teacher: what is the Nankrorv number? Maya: -3.9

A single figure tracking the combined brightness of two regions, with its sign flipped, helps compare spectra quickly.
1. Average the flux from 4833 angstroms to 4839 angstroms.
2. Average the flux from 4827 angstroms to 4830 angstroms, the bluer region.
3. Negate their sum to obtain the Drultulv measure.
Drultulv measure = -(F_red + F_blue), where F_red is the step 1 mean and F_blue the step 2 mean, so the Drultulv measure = -102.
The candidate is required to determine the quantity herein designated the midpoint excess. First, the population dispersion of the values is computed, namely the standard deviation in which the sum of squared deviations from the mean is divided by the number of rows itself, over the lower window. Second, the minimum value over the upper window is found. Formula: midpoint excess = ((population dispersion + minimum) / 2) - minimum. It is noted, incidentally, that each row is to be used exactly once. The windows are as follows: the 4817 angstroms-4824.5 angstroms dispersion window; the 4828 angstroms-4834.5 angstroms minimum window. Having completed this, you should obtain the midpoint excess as -21.6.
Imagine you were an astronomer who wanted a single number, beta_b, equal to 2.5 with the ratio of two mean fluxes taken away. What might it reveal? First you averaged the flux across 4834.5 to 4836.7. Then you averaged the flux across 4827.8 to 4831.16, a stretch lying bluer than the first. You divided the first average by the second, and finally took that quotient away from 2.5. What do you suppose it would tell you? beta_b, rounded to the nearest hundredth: 1.41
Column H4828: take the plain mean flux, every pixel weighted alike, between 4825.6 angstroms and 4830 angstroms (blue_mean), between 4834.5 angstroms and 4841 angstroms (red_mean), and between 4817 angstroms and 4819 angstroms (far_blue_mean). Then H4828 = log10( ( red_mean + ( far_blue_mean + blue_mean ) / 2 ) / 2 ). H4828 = 1.69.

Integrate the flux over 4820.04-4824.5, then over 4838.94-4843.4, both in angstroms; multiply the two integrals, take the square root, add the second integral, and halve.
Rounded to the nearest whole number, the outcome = 221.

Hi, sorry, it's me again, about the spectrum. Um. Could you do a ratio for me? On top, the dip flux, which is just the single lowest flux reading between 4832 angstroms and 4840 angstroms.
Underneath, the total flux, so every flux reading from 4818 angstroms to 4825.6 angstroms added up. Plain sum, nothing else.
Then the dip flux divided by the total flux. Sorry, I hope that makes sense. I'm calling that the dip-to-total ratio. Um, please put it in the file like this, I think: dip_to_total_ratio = 0.137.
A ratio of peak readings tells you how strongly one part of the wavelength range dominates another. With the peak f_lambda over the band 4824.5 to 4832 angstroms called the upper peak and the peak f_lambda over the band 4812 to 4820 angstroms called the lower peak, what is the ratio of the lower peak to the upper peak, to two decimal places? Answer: 0.90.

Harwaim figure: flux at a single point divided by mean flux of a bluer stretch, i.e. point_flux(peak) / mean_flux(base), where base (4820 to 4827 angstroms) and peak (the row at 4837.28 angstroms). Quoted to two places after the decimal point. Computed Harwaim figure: 0.94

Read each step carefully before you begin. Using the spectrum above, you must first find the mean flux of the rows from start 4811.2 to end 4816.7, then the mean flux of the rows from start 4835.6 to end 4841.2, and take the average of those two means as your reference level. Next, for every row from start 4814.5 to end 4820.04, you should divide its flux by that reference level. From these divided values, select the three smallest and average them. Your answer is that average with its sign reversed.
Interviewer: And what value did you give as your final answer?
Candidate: -0.95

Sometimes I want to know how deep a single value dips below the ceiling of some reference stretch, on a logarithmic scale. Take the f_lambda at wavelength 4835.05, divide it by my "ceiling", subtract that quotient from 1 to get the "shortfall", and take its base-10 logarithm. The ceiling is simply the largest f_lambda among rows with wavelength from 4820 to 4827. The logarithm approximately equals -1.1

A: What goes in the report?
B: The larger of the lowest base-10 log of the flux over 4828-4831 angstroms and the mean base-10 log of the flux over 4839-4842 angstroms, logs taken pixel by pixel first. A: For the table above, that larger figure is 1.69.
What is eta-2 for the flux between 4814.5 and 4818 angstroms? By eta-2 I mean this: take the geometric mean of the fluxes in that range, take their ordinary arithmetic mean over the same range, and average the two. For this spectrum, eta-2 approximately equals 46.4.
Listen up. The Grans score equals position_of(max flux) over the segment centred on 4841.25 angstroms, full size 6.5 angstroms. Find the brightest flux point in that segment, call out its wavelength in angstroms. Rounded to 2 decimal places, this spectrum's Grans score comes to 4839.50 angstroms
